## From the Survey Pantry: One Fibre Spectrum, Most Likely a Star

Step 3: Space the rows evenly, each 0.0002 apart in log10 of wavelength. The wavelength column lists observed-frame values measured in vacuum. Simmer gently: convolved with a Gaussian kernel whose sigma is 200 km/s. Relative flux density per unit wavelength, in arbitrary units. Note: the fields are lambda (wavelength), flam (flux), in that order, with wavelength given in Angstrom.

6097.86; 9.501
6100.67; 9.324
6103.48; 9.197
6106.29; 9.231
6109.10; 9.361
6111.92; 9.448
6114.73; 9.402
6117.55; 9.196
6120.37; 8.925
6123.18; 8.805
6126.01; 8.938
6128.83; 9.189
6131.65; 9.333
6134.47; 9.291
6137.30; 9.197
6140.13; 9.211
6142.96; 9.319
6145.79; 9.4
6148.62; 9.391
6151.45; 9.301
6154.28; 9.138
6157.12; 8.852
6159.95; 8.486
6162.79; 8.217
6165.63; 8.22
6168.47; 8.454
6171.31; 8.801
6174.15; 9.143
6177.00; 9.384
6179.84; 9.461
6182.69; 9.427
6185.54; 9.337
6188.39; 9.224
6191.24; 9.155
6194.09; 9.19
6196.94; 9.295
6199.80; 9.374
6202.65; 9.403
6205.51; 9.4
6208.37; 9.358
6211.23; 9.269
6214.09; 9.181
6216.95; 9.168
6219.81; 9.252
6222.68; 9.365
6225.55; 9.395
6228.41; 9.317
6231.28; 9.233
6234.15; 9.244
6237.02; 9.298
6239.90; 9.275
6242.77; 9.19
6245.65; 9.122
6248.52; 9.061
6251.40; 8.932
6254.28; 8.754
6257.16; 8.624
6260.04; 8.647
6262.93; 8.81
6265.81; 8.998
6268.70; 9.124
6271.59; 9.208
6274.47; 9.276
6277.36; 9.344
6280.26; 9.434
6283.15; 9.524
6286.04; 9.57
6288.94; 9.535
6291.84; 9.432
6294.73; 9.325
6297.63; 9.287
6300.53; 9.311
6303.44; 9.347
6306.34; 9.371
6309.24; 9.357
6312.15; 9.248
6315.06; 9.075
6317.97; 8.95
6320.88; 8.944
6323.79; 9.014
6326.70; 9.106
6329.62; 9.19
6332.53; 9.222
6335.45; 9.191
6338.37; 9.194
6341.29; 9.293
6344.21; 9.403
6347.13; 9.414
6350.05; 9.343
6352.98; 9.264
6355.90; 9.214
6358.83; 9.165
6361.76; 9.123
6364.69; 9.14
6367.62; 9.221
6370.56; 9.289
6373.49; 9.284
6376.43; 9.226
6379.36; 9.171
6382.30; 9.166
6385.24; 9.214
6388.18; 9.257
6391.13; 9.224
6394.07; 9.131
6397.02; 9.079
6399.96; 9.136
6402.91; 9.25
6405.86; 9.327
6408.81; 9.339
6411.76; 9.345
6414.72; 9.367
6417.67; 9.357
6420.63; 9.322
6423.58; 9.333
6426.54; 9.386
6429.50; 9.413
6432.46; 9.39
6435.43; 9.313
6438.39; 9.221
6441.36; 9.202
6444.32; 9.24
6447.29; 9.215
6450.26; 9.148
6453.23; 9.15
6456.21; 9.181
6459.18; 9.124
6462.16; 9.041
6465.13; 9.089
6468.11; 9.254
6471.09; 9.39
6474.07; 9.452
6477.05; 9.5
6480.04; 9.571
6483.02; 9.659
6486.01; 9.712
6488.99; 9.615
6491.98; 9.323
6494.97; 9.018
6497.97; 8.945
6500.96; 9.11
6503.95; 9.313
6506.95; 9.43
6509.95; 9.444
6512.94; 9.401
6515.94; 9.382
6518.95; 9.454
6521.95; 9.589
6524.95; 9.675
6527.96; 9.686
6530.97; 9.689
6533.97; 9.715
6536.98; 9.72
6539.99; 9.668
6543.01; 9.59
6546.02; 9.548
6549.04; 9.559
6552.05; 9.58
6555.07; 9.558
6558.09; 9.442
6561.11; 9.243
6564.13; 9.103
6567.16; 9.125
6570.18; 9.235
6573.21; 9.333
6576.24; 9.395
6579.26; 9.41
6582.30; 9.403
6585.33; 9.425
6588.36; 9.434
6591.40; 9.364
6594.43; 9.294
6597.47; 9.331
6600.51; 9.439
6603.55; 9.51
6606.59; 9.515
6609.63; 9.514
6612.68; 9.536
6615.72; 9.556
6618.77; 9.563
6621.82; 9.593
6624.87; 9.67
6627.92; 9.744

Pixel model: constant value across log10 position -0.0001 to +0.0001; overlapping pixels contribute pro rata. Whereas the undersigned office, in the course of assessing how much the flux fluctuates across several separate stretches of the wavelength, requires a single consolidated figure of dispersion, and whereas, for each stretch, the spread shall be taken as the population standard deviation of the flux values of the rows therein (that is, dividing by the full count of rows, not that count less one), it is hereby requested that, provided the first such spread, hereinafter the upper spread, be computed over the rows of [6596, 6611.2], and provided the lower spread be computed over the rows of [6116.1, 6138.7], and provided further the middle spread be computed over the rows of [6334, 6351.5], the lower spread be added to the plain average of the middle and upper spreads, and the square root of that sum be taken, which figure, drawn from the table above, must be 0.51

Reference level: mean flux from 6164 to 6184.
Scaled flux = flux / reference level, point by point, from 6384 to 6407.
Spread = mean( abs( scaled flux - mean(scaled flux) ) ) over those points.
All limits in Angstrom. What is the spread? 0.007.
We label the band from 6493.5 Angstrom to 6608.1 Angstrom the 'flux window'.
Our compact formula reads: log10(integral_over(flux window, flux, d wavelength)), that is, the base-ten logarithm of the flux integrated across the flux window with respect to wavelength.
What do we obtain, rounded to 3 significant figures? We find 3.03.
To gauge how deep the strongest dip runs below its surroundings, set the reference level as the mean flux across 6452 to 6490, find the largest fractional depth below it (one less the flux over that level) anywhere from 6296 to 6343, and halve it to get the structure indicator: 0.022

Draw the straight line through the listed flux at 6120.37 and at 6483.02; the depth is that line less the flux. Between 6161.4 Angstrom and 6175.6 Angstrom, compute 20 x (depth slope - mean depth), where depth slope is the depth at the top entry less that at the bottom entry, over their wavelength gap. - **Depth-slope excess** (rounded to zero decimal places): -11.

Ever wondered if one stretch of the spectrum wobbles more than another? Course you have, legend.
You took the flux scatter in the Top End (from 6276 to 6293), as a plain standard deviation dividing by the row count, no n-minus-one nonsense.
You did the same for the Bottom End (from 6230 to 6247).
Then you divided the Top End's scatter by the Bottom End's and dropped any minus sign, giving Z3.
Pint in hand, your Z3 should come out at 1.3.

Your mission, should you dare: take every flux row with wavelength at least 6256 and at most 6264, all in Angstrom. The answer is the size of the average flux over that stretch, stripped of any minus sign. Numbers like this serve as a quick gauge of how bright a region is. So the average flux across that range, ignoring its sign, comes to 8.69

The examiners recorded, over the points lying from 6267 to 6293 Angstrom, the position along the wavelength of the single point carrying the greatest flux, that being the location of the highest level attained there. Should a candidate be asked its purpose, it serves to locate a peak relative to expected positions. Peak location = 6286.04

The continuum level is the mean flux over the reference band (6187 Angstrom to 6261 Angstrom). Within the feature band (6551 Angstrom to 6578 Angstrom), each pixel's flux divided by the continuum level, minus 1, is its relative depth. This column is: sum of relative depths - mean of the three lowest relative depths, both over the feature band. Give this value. 0.15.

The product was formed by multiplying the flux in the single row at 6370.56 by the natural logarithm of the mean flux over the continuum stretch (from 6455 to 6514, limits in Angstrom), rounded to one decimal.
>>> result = 20.7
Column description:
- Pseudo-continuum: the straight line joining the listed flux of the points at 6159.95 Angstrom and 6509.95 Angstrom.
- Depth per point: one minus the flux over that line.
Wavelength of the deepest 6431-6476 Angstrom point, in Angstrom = 6462.16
